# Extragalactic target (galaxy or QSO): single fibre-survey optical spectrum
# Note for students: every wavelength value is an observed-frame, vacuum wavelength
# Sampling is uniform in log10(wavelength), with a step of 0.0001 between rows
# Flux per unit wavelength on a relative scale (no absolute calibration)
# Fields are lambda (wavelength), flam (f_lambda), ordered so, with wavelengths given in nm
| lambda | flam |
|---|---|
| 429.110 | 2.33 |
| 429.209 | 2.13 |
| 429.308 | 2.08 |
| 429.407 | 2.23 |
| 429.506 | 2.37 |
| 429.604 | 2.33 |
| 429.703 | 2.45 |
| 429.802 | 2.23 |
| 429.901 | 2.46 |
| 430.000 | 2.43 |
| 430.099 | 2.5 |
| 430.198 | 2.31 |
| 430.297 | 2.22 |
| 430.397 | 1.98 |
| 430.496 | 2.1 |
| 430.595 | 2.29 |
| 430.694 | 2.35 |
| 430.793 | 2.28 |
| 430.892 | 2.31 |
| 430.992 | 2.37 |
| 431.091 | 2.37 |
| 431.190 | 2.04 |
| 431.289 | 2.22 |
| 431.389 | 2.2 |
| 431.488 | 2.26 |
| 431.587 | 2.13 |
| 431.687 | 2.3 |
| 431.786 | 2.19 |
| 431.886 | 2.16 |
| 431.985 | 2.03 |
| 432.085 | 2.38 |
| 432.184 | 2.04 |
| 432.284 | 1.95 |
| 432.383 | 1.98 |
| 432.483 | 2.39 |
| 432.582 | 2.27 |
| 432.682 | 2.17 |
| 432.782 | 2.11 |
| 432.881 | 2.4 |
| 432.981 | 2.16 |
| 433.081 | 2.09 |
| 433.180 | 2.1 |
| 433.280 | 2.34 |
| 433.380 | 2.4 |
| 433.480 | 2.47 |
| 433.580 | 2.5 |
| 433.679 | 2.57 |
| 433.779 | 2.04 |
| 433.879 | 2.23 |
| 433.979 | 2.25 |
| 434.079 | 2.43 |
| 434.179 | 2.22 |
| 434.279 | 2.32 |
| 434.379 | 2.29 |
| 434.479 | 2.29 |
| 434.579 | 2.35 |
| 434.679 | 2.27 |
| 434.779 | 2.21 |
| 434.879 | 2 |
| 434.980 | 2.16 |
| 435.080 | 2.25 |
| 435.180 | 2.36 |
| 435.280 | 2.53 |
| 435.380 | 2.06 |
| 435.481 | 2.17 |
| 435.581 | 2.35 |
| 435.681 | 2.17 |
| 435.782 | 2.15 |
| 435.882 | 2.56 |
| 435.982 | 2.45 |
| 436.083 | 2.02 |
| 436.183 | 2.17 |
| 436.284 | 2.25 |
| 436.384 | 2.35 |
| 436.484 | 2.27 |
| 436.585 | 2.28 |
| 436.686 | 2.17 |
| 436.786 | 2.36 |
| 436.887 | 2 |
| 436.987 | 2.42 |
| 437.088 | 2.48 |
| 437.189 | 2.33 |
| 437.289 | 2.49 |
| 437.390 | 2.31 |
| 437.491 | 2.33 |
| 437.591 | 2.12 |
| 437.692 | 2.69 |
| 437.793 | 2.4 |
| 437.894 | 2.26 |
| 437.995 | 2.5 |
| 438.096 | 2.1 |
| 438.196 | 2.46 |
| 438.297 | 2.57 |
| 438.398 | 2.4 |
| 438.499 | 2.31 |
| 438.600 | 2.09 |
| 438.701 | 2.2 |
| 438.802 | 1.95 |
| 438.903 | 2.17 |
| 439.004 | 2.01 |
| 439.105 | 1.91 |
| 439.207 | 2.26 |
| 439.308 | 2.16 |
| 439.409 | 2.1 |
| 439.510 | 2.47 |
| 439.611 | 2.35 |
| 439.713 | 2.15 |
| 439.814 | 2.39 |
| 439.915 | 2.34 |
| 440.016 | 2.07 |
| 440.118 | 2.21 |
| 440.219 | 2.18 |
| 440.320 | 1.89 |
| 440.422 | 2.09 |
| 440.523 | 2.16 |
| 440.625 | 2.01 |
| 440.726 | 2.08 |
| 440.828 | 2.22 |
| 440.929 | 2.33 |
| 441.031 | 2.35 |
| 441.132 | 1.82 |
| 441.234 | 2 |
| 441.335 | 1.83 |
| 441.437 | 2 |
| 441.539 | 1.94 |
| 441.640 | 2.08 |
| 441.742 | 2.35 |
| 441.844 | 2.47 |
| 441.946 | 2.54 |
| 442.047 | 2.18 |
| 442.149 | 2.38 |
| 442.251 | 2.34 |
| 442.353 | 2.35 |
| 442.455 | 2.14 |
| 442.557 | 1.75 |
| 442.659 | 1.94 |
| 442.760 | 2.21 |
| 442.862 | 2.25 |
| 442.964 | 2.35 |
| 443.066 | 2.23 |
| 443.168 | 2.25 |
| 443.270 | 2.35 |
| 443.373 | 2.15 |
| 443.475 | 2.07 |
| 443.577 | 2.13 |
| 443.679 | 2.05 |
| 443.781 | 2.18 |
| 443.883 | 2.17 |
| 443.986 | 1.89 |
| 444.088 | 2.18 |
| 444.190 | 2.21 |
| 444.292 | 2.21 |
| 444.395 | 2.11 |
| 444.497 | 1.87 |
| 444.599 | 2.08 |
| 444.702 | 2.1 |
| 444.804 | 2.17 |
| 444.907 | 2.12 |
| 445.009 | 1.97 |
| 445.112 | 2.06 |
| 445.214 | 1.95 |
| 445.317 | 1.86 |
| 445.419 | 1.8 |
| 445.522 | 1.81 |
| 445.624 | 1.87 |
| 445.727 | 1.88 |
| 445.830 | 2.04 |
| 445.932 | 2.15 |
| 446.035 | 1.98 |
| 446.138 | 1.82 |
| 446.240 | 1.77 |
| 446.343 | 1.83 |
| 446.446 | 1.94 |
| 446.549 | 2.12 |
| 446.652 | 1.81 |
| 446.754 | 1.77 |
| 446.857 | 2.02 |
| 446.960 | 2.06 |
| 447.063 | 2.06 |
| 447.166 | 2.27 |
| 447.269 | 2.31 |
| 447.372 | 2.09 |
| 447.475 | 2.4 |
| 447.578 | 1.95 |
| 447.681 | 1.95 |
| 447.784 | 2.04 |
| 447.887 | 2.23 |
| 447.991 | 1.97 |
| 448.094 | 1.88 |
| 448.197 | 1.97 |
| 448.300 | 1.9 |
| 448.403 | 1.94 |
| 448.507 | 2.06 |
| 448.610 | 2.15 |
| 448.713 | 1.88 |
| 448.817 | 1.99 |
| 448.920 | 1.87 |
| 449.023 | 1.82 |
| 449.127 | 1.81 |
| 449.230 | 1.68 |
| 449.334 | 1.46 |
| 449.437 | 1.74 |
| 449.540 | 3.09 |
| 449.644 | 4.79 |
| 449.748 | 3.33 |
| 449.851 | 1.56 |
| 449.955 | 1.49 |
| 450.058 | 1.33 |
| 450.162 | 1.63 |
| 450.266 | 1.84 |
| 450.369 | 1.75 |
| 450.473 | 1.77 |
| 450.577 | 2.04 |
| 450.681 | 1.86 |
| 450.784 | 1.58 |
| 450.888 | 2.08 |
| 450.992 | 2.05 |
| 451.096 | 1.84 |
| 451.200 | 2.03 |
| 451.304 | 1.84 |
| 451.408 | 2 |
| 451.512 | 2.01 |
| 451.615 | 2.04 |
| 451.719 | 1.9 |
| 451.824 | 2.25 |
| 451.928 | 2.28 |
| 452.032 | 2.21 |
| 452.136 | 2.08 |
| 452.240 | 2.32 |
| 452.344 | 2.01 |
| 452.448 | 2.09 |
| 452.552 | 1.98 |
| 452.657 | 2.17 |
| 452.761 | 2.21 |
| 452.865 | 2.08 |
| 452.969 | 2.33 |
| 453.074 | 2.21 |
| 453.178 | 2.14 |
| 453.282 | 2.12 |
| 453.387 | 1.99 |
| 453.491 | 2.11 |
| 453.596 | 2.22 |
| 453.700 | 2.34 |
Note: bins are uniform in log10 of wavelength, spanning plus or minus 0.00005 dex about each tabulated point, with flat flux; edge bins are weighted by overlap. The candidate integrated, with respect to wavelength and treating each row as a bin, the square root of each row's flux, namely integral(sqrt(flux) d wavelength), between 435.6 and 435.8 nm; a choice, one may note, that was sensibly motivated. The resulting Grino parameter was 0.295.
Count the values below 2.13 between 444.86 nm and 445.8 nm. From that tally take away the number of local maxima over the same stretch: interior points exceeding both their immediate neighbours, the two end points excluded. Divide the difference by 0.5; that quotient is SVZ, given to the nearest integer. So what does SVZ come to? 16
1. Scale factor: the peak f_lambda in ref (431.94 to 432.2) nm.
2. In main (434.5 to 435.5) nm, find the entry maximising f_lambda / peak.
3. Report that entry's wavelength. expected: 435.280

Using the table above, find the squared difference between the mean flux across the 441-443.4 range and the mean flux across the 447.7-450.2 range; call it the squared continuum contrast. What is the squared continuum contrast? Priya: 0.012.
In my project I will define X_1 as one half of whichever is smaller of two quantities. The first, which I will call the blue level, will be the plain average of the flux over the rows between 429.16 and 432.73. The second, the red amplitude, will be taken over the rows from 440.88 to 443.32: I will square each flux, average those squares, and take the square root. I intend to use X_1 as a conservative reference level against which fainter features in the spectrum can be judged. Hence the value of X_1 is 1.10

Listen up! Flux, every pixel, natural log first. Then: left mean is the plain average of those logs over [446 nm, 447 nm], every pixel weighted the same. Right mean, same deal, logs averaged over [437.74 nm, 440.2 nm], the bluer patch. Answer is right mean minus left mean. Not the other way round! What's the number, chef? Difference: 0.16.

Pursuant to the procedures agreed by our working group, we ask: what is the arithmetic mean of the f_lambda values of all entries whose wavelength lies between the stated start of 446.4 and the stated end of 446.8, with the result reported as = 1.91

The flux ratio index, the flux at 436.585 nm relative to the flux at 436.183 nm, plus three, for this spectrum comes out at 4.05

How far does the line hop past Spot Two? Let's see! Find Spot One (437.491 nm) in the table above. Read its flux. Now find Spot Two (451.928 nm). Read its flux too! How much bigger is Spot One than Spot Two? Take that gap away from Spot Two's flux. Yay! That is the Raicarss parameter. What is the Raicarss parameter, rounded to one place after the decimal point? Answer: 2.2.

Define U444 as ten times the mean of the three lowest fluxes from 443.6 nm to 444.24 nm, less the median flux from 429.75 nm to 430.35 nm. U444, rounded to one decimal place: 18.0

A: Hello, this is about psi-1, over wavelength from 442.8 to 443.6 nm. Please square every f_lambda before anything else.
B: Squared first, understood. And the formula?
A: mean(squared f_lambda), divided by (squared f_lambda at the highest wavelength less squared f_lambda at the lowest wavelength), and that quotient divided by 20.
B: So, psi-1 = -0.5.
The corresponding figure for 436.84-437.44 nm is 0.2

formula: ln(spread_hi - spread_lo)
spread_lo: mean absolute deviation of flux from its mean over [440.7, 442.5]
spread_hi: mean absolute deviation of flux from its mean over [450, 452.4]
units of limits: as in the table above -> -6.0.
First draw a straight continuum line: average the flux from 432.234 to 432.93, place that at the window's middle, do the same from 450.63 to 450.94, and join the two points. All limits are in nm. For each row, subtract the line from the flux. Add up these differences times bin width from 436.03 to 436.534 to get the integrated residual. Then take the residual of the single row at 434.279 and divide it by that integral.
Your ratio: 3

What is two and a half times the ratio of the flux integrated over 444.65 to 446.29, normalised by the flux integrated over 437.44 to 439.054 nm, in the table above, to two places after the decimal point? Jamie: 2.18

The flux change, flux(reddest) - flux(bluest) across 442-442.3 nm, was 0.16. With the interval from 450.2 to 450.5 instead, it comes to -0.07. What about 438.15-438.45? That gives -0.06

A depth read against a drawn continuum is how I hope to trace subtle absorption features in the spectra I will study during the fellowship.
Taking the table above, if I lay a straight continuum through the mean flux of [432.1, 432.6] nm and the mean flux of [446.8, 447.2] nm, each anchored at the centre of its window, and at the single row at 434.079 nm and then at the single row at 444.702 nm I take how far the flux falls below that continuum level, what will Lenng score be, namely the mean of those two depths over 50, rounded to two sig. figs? -0.0030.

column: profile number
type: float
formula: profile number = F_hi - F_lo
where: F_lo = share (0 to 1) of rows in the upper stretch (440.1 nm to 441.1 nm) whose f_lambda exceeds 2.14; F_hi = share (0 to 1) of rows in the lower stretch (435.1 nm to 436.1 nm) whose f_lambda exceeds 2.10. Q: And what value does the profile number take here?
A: 0.20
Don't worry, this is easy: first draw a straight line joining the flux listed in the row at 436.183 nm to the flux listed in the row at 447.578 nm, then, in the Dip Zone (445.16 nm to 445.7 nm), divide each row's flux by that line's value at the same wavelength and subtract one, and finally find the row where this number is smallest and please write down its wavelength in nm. 445.419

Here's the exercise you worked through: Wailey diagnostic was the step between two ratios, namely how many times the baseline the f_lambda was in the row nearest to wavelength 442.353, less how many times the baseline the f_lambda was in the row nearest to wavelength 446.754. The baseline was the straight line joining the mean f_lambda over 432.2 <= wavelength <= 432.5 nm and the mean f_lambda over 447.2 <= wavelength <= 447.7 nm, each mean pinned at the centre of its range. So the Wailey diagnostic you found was 0.28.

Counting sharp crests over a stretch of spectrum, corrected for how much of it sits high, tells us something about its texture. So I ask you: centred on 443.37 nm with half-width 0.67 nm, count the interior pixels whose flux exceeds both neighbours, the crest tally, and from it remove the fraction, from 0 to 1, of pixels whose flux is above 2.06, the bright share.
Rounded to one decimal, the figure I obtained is 3.2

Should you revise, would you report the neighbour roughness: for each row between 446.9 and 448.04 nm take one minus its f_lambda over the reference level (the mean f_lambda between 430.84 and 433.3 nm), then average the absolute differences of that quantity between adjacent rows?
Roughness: 0.081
